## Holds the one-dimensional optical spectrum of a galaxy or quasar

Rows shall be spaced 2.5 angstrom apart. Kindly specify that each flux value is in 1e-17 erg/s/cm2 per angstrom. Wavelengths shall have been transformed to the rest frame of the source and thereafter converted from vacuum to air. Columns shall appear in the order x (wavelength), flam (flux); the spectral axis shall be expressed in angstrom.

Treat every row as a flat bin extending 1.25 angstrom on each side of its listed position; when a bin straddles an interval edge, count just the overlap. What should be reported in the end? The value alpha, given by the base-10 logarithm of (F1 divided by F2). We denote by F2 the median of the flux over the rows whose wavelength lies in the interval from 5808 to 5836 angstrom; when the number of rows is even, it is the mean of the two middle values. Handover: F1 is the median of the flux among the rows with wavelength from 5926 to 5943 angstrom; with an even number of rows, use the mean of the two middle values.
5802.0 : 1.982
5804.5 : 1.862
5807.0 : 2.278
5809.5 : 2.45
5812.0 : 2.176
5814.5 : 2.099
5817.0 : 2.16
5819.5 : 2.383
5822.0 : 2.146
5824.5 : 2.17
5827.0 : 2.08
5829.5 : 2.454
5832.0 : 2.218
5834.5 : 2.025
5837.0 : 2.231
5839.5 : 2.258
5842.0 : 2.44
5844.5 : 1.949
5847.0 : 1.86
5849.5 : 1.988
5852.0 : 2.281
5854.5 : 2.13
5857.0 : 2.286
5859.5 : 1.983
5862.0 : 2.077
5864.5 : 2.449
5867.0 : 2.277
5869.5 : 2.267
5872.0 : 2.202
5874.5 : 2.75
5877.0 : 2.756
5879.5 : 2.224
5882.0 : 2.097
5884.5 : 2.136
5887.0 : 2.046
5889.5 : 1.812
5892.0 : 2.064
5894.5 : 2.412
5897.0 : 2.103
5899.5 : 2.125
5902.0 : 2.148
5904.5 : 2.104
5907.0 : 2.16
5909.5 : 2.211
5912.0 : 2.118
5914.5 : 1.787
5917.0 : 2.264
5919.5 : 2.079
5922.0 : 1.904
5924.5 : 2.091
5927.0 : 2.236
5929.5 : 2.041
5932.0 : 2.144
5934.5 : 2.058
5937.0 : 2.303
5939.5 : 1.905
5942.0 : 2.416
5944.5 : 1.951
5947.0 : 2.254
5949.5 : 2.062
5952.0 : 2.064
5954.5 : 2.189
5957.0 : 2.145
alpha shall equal -0.005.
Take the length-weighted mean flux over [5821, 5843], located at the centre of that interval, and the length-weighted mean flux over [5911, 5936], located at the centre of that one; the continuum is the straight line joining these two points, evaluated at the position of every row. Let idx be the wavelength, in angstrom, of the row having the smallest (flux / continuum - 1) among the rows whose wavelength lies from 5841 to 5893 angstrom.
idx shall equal 5847.0 angstrom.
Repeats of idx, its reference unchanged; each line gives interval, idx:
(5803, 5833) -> 5804.5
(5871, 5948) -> 5889.5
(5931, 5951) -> 5939.5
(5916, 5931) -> 5922.0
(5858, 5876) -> 5859.5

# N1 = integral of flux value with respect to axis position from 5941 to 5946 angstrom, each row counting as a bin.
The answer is 10.9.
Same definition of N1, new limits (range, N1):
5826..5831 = 11.4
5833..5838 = 10.6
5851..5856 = 11.0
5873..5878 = 13.6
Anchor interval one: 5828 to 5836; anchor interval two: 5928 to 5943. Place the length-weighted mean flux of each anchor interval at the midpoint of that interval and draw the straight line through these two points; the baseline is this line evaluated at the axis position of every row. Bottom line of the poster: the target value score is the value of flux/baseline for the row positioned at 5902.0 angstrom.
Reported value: 0.99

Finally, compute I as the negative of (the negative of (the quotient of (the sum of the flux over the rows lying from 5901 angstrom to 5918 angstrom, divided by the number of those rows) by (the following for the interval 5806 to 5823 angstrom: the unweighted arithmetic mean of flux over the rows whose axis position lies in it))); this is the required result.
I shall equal 0.94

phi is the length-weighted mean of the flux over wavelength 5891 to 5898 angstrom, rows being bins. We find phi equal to 2.20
